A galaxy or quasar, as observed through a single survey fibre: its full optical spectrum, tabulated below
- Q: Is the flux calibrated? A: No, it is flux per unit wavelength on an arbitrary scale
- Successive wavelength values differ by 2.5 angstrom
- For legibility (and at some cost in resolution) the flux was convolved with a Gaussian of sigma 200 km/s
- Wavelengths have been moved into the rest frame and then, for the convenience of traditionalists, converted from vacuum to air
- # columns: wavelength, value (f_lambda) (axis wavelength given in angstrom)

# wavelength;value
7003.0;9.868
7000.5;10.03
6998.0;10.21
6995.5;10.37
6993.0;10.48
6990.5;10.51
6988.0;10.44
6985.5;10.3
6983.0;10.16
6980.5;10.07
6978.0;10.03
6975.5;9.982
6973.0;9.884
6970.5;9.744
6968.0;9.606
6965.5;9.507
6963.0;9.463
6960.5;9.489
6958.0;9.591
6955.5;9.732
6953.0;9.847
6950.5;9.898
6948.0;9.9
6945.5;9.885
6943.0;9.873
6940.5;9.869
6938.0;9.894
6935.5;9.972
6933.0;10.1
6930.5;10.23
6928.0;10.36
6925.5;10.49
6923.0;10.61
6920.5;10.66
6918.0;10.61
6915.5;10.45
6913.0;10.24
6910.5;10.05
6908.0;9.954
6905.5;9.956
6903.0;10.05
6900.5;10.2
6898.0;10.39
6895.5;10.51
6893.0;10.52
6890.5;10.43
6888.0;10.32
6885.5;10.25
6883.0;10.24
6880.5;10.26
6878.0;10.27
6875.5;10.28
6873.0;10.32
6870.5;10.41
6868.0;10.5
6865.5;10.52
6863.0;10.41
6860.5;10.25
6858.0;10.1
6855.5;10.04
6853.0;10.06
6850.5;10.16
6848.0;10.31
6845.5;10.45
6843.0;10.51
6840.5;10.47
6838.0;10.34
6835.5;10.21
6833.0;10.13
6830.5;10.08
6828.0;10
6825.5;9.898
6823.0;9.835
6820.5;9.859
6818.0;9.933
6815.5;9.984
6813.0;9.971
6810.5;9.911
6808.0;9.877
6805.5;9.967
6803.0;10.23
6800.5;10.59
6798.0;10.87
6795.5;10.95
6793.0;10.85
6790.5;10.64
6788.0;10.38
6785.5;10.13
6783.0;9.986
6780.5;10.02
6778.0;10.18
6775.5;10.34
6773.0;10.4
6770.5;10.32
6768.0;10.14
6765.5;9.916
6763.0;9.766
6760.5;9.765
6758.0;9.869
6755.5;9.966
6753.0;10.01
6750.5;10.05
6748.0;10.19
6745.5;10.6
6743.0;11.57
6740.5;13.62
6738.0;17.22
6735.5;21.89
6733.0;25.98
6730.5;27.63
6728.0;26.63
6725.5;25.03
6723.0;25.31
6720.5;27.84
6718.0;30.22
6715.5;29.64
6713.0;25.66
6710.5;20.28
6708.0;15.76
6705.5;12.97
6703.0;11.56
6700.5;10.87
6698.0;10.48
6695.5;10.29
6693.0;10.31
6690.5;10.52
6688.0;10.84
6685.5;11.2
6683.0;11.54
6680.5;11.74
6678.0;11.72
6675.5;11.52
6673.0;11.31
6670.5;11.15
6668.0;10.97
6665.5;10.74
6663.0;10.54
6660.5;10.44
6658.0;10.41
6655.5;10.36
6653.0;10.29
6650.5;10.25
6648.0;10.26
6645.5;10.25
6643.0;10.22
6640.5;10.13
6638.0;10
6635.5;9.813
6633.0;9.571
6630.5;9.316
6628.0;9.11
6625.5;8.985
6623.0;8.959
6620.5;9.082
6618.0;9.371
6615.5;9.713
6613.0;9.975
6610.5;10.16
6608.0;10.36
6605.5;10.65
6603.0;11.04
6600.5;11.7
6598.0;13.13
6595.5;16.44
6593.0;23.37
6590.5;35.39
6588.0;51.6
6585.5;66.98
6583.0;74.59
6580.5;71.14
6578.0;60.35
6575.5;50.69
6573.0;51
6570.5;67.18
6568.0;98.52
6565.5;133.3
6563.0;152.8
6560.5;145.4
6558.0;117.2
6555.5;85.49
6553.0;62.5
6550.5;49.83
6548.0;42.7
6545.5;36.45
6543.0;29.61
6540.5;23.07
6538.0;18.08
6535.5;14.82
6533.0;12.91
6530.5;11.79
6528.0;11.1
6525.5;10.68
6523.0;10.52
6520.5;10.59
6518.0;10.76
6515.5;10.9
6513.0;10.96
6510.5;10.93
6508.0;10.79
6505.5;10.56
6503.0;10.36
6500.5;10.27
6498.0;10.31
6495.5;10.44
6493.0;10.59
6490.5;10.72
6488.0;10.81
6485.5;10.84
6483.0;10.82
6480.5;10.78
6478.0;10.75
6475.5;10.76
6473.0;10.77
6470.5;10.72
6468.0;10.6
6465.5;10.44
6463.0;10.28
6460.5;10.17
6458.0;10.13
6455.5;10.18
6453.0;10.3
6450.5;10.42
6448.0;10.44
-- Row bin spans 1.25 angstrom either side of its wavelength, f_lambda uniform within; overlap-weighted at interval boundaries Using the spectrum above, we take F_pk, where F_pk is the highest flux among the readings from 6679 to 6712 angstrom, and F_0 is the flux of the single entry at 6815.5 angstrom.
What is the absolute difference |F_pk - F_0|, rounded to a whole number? 10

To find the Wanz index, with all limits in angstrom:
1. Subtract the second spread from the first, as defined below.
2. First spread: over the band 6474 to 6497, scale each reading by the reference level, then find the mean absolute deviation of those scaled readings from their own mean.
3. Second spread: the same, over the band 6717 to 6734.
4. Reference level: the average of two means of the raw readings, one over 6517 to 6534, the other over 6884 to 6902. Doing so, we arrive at -0.12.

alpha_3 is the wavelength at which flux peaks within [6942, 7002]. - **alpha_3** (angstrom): 6990.5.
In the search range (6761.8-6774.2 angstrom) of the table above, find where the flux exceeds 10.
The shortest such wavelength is 6768.0 angstrom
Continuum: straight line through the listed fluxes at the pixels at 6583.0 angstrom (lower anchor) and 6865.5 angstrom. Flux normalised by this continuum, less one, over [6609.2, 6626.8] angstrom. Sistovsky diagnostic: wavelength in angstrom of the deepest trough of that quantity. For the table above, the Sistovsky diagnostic 6623.0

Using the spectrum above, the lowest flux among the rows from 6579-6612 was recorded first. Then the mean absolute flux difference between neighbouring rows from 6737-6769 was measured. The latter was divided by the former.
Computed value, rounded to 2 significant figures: 0.064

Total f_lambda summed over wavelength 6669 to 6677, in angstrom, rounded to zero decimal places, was 34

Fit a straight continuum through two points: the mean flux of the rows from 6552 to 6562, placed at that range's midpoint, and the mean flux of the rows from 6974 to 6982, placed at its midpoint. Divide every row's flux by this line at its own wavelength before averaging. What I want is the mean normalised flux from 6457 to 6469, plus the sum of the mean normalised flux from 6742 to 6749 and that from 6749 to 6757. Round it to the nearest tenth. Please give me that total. 0.4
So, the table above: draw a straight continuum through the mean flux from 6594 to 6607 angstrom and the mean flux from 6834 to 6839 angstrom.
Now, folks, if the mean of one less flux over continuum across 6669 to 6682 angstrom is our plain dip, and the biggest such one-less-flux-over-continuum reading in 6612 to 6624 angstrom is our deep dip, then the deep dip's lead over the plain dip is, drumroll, 0.24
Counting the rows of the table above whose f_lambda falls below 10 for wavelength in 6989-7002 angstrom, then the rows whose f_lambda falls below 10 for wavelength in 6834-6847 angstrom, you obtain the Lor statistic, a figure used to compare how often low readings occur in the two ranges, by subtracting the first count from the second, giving 0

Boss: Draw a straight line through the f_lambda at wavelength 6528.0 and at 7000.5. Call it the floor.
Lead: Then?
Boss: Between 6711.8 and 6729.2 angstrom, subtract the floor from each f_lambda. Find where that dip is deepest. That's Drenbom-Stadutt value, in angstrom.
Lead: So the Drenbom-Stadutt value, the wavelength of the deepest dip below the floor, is 6725.5 angstrom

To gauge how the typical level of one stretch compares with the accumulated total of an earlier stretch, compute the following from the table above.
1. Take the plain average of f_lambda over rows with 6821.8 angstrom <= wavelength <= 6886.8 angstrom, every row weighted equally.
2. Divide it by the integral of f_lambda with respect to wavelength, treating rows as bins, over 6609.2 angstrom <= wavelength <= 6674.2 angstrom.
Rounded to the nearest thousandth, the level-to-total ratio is 0.016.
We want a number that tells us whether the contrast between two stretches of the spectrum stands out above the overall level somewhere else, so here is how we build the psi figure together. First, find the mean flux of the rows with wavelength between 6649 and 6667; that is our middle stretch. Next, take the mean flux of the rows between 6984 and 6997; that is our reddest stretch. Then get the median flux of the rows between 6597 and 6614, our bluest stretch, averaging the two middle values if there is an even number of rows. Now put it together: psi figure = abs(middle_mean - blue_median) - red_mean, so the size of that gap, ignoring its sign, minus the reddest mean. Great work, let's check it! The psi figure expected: -10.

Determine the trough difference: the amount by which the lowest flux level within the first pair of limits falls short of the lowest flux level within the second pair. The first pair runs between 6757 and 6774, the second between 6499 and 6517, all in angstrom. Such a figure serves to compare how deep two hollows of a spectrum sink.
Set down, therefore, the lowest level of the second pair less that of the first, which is 0.5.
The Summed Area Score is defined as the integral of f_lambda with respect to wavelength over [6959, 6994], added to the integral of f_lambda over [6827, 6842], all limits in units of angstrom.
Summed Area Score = 502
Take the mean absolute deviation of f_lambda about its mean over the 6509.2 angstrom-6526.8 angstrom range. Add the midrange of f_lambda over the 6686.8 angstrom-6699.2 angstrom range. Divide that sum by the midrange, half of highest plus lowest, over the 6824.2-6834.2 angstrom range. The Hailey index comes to 1.1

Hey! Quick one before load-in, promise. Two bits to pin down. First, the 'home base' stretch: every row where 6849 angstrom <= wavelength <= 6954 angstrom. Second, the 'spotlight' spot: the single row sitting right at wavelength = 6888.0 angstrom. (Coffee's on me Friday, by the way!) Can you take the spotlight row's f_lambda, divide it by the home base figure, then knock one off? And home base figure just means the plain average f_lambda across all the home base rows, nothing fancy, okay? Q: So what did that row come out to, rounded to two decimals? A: 0.01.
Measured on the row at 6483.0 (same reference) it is 0.06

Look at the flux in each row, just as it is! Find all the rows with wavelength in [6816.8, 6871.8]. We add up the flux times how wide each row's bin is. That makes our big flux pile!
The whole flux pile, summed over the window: 561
